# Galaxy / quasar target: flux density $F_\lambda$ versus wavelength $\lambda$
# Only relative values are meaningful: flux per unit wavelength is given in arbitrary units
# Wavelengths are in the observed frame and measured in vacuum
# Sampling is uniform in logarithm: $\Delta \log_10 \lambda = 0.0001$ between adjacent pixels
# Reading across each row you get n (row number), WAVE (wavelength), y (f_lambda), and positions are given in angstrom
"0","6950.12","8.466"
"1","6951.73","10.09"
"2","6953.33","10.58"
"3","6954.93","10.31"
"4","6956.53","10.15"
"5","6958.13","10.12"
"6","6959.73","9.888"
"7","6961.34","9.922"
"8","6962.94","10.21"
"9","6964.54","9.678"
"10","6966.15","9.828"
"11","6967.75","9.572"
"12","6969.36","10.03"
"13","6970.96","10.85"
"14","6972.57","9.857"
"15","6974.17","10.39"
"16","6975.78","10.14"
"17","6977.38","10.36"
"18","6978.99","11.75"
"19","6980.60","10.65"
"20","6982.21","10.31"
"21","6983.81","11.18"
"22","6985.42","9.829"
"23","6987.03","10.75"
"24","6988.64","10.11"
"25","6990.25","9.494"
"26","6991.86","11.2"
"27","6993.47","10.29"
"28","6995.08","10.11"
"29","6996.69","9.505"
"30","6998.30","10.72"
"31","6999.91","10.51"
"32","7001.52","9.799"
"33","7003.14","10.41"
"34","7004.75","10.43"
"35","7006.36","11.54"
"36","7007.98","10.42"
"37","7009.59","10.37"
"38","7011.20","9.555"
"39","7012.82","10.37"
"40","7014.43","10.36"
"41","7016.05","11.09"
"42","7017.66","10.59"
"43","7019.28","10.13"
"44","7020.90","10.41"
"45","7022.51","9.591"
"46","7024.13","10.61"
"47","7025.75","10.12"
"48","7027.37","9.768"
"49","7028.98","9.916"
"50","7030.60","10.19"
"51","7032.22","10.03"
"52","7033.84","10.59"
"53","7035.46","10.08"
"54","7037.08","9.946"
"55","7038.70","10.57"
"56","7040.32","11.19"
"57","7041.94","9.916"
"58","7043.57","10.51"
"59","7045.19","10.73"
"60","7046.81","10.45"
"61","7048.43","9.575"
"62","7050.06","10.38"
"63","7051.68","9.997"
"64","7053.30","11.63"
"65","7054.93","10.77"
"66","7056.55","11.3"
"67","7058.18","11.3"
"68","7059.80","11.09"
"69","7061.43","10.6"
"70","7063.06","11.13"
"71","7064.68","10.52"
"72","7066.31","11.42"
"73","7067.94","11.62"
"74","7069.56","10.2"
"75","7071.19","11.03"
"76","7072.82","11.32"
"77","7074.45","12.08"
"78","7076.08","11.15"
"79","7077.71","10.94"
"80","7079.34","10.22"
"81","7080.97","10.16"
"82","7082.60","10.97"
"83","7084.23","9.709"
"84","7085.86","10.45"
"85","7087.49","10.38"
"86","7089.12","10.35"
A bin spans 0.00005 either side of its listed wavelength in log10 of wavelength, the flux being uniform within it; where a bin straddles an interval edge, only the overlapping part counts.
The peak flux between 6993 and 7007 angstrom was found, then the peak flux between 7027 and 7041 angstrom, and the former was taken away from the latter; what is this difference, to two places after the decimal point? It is -0.35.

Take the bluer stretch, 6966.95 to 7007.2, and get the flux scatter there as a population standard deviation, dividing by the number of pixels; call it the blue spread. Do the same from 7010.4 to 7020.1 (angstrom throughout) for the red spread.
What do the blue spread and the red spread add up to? 1.0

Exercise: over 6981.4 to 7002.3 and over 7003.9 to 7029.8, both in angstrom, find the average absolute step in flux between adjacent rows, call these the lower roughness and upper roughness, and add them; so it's 1.41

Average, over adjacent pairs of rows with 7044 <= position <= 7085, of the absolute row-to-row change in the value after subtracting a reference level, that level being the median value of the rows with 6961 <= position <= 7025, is 0.65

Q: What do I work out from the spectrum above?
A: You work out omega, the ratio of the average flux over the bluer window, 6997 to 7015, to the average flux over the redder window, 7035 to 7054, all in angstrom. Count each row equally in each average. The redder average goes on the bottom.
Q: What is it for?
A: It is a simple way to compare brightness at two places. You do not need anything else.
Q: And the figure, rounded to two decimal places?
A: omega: 1.00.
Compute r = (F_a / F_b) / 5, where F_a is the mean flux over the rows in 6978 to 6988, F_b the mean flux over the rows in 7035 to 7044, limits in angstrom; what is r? 0.207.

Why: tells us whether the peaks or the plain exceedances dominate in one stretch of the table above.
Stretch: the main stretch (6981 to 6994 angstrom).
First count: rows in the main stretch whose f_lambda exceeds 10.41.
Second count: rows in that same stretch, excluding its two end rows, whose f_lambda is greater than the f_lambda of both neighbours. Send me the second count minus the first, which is 0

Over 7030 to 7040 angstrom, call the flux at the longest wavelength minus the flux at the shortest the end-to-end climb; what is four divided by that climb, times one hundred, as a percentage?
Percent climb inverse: 1053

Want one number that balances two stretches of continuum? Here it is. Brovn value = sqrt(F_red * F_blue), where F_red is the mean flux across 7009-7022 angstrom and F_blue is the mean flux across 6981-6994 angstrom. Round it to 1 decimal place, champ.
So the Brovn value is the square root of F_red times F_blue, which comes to 10.4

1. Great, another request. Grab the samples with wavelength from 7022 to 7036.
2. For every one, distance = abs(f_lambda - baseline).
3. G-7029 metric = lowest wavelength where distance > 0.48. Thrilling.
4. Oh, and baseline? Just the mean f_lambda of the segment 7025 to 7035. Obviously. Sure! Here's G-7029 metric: 7022.51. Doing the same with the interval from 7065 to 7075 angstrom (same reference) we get 7066.31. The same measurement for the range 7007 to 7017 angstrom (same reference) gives 7011.20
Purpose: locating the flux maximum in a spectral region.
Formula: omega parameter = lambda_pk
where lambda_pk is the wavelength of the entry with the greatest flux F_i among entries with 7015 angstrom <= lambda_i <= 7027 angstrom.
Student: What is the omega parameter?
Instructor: 7016.05 angstrom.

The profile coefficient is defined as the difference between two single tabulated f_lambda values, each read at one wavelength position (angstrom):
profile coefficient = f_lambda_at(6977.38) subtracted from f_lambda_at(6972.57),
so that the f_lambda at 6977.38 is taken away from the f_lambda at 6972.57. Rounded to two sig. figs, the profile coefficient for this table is -0.50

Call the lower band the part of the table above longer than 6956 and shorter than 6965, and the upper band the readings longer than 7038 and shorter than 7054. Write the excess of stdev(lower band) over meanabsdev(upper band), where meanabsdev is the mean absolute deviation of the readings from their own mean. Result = -0.2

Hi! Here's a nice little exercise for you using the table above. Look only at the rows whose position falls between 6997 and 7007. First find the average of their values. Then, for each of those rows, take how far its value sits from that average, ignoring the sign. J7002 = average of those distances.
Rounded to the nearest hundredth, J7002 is 0.37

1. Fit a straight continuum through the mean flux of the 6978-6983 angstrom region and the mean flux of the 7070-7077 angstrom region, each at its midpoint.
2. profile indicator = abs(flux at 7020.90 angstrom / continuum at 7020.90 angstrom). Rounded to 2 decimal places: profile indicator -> 0.94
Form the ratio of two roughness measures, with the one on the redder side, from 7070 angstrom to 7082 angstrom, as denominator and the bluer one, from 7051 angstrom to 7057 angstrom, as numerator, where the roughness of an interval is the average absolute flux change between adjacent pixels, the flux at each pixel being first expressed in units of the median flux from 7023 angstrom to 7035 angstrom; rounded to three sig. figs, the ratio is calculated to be 2.04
